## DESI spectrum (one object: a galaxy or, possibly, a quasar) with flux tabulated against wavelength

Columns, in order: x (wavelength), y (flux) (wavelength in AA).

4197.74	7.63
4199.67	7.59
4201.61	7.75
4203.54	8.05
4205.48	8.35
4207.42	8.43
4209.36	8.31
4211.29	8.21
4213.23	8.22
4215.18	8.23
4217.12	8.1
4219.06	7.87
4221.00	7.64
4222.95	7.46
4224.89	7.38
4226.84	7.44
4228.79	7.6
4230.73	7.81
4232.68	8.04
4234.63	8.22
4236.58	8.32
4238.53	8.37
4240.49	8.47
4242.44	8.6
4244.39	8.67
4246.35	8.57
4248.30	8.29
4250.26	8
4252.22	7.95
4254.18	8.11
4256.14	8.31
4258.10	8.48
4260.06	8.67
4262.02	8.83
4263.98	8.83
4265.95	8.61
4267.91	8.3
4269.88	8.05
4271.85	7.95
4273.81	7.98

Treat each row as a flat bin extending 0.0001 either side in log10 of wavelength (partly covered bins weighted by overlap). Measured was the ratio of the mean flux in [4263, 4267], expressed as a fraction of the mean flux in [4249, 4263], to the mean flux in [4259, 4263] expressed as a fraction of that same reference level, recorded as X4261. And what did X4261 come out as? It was 1.00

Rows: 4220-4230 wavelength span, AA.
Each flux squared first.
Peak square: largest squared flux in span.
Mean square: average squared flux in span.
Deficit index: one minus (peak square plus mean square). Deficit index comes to -114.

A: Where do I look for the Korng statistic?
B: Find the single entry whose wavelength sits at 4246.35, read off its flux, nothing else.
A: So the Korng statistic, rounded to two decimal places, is 8.57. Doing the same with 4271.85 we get 7.95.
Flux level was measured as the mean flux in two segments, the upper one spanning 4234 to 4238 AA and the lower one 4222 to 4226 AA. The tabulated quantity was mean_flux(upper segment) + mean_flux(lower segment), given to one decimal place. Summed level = 15.7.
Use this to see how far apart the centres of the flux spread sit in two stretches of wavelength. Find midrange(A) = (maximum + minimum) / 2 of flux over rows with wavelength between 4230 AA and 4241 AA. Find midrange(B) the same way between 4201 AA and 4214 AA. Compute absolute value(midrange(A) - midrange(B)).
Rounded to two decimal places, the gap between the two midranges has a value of 0.05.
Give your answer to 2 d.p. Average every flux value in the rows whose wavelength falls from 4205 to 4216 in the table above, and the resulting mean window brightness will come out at 8.29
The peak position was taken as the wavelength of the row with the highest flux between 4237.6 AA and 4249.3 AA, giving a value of 4244.39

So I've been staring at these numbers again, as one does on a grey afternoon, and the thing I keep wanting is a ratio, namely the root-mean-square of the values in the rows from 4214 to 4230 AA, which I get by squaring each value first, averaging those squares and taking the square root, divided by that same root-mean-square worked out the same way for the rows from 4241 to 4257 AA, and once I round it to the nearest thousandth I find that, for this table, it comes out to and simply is 0.928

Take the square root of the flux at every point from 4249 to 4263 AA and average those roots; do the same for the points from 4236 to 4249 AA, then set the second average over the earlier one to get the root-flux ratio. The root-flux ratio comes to 1.01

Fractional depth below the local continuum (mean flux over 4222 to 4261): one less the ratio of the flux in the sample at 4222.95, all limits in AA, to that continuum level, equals 0.083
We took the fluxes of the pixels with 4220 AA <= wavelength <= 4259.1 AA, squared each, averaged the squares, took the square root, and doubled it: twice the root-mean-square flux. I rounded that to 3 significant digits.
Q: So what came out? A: 16.2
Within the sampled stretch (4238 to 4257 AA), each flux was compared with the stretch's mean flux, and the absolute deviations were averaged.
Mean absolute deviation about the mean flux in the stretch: 0.202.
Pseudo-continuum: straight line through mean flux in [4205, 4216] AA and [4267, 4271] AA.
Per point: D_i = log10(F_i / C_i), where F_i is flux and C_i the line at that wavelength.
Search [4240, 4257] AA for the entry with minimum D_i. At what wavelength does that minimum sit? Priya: 4252.22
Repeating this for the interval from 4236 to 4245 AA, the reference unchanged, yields 4236.58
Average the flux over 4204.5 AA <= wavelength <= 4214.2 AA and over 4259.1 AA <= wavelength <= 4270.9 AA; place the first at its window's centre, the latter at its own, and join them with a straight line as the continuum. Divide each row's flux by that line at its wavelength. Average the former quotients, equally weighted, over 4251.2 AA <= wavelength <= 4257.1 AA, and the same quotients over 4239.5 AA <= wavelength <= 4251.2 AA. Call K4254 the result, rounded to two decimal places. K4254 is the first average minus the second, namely -0.04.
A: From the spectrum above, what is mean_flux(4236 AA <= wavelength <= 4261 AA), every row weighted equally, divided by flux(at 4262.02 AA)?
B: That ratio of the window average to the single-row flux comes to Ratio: 0.95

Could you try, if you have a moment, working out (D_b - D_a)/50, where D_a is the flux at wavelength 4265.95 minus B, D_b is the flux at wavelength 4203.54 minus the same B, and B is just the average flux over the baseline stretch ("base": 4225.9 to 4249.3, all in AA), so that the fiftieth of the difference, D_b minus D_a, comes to -0.011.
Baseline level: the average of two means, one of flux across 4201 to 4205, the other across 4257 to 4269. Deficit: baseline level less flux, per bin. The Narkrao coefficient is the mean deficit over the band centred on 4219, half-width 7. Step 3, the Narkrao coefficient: 0.4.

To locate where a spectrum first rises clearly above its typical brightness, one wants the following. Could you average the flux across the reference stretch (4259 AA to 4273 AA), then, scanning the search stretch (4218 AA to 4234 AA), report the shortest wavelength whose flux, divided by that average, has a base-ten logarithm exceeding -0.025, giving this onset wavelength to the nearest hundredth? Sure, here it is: 4232.68 AA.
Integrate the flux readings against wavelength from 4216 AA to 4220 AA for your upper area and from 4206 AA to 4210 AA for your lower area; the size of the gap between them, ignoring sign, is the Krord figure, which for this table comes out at 1.4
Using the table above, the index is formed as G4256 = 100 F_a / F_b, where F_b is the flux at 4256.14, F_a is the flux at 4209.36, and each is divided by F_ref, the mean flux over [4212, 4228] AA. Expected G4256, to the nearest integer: 100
